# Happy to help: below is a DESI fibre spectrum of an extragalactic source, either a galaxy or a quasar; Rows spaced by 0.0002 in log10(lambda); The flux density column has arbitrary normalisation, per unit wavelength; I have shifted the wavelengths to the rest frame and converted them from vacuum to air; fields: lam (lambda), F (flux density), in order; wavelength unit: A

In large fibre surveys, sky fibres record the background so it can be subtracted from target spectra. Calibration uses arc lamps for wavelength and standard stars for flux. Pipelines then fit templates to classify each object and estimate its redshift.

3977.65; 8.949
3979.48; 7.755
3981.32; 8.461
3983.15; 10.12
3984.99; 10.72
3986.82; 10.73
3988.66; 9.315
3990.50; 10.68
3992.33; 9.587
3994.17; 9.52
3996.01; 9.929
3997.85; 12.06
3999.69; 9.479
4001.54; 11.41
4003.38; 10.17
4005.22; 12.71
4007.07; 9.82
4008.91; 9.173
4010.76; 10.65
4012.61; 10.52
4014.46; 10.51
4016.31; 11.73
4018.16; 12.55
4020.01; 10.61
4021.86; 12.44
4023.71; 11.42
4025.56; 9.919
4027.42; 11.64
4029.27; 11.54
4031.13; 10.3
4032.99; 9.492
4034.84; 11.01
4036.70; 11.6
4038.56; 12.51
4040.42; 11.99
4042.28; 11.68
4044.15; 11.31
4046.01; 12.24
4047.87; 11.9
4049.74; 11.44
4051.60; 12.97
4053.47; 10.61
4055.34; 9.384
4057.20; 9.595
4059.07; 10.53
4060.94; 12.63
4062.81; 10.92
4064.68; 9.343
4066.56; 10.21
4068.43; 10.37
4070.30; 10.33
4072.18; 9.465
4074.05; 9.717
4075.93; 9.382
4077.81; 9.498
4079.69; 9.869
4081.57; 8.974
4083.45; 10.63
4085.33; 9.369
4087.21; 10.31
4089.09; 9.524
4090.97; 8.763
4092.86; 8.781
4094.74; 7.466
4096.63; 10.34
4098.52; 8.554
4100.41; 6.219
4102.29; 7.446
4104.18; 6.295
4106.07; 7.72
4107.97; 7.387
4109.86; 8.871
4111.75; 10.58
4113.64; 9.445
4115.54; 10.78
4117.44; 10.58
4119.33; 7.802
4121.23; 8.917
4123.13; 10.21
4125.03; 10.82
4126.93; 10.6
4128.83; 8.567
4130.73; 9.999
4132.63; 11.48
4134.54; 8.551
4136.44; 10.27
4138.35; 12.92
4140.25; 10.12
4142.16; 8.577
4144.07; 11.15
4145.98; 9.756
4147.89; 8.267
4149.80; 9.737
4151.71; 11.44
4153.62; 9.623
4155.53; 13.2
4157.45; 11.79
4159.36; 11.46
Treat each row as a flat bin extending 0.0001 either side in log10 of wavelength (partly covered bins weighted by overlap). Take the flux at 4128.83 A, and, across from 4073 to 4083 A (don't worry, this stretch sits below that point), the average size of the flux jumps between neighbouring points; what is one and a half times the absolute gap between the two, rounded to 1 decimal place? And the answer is 12.2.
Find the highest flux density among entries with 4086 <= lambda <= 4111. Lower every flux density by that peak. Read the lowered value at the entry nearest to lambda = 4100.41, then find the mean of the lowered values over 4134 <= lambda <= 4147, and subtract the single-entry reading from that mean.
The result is 4.0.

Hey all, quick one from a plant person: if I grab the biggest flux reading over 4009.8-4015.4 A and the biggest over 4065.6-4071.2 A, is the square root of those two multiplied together 10.5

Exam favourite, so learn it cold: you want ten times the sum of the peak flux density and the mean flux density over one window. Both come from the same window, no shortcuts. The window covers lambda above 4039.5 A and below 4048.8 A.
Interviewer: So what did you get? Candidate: 241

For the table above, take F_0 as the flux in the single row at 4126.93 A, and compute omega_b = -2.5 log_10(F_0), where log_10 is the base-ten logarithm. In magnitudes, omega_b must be -2.56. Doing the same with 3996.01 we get -2.49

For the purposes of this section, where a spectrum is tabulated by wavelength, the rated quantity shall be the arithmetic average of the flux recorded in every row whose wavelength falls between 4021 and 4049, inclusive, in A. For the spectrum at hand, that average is 11.4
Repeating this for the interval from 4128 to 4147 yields 10.1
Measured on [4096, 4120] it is 8.6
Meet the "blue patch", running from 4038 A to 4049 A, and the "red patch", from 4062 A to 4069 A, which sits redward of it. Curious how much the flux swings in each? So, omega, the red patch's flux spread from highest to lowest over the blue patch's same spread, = 1.31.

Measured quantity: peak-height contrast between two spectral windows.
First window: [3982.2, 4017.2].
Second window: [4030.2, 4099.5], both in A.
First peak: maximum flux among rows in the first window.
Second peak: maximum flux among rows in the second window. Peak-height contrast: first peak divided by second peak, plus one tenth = 1.08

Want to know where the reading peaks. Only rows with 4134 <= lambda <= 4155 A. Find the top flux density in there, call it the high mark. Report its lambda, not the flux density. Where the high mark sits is 4138.35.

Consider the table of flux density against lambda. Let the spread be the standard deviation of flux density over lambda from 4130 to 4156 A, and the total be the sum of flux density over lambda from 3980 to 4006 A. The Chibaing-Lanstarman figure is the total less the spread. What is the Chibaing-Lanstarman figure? 143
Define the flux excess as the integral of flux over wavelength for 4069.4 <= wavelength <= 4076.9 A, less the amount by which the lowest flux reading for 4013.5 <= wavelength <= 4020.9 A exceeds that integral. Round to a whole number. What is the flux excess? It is 135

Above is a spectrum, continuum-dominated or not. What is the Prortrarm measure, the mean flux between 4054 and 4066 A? 10.4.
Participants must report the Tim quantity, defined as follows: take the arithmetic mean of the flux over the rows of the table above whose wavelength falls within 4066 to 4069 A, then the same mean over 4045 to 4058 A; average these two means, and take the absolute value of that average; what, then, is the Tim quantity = 10.7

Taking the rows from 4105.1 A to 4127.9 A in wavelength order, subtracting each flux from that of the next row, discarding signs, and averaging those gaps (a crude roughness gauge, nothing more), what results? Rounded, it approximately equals 1.1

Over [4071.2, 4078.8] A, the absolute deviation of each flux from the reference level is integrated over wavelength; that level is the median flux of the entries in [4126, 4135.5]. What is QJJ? 3.6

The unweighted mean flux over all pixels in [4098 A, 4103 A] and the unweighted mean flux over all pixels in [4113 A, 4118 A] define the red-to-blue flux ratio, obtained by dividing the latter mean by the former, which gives 1.4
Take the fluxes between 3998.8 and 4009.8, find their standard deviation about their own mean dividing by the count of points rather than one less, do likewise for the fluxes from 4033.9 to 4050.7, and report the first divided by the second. 2.8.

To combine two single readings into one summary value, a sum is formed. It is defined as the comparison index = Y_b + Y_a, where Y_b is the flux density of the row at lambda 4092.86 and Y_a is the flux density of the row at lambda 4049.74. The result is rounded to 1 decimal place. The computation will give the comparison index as 20.2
